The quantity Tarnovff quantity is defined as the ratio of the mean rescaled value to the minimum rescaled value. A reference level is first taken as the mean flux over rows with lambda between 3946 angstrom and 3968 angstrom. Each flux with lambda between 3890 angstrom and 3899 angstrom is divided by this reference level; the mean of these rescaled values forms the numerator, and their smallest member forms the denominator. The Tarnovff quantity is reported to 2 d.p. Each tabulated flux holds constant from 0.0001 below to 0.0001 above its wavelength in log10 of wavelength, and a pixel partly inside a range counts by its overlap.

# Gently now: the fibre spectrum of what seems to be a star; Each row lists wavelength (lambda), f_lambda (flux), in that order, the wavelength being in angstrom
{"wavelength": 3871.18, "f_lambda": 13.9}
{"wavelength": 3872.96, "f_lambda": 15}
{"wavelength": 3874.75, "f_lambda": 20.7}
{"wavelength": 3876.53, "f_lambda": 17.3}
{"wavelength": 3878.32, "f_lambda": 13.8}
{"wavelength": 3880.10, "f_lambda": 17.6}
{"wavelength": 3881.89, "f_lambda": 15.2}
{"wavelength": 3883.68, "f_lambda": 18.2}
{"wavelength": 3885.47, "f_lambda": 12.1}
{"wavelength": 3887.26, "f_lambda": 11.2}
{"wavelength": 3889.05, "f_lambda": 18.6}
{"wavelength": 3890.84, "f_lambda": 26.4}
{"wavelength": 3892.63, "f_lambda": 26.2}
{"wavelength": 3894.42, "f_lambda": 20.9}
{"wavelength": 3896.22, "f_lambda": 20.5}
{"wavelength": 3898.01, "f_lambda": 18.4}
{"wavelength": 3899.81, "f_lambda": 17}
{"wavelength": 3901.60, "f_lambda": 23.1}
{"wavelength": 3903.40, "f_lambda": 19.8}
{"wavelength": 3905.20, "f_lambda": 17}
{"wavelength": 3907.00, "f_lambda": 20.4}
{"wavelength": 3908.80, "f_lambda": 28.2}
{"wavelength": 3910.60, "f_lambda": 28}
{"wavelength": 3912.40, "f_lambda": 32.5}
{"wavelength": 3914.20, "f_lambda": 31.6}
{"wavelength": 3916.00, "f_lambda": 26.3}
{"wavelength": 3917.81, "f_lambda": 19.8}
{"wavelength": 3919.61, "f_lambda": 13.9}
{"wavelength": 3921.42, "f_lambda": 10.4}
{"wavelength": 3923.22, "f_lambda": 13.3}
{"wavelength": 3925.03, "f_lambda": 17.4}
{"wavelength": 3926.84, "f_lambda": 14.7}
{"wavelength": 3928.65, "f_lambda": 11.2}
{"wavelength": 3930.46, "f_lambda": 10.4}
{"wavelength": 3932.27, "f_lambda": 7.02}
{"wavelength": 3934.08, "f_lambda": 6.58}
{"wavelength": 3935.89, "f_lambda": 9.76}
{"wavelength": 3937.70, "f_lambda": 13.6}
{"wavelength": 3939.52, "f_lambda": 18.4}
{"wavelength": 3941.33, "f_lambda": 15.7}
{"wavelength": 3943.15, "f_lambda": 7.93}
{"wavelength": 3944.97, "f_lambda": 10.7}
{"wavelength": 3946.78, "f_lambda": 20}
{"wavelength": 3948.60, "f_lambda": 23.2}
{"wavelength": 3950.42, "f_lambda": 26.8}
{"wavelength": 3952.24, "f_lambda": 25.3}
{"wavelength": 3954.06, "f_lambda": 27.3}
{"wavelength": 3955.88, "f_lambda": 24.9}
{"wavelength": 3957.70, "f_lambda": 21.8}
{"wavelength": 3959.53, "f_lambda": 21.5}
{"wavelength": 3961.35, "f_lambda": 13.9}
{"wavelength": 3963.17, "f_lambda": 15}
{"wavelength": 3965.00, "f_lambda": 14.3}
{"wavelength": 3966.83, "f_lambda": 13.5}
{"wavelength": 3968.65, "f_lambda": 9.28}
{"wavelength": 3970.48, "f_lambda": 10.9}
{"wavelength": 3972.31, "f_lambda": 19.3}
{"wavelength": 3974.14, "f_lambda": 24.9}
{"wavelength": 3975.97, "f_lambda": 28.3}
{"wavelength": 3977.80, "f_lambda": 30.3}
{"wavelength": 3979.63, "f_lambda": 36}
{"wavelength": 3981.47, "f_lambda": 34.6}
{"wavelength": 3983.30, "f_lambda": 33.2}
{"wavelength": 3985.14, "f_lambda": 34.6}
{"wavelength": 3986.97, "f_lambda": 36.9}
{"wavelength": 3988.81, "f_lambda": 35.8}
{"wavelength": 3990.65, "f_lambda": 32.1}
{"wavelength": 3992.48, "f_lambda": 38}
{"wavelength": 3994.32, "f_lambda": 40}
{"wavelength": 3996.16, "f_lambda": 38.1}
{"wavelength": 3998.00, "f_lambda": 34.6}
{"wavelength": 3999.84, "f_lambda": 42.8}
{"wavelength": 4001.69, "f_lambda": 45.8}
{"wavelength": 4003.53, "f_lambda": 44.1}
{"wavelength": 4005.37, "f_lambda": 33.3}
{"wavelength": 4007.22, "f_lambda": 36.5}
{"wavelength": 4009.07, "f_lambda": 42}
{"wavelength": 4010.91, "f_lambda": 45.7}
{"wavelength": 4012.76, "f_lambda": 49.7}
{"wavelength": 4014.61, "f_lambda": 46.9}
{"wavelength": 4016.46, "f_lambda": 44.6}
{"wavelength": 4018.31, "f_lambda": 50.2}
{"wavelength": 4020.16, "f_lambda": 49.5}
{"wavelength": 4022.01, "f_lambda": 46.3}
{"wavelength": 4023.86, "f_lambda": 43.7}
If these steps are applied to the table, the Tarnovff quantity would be 1.22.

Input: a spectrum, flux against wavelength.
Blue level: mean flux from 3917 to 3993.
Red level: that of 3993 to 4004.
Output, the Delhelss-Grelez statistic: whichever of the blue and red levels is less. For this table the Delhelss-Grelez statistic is 20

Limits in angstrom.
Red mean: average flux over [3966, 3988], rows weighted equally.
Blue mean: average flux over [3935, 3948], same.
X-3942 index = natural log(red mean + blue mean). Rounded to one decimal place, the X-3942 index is 3.7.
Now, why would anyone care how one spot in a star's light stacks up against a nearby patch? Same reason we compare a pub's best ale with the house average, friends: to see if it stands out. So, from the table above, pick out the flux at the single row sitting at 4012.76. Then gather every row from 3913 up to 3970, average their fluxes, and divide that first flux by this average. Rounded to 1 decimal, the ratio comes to 3.0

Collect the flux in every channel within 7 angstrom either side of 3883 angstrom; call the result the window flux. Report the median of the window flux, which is 16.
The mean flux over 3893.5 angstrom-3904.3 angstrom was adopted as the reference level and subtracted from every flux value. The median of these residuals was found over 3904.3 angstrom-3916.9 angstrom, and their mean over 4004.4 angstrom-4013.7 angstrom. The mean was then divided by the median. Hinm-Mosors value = 3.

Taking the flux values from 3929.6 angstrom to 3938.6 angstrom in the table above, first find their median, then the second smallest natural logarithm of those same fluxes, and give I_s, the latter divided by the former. 0.20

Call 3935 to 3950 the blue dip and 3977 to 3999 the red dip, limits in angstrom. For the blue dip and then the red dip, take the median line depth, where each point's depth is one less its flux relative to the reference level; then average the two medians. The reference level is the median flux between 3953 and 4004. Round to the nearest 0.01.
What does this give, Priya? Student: 0.20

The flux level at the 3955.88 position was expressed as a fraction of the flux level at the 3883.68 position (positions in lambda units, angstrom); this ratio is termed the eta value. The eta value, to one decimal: 1.4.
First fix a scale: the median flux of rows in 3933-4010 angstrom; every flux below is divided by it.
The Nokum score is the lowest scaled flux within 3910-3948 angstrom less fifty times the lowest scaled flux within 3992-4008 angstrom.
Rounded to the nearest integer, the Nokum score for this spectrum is -64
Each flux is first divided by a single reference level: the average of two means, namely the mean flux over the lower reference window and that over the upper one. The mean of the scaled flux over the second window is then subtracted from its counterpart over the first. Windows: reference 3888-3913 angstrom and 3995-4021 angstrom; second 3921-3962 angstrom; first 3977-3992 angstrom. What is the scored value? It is 0.55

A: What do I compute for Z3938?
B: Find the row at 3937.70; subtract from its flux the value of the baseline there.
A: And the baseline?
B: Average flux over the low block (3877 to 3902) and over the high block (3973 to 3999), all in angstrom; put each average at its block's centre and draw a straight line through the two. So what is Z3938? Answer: -13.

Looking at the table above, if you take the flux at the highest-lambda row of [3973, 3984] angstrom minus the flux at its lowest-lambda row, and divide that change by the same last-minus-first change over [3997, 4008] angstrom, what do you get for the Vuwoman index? 4.4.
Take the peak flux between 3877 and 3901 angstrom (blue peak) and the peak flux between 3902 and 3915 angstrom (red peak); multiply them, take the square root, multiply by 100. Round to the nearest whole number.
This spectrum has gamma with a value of 2929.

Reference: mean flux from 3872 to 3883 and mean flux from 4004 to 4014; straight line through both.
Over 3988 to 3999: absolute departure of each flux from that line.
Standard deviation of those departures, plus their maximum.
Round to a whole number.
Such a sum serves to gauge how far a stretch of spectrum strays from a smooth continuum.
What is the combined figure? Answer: 8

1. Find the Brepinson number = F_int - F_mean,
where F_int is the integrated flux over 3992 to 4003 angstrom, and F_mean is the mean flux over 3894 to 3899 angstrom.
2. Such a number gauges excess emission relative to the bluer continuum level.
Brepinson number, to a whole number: 421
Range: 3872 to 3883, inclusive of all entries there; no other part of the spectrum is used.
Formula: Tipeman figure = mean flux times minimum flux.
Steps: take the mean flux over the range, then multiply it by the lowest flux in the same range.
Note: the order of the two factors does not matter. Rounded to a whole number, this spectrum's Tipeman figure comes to 229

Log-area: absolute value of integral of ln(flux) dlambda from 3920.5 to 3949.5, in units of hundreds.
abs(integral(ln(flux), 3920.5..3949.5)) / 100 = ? 0.73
